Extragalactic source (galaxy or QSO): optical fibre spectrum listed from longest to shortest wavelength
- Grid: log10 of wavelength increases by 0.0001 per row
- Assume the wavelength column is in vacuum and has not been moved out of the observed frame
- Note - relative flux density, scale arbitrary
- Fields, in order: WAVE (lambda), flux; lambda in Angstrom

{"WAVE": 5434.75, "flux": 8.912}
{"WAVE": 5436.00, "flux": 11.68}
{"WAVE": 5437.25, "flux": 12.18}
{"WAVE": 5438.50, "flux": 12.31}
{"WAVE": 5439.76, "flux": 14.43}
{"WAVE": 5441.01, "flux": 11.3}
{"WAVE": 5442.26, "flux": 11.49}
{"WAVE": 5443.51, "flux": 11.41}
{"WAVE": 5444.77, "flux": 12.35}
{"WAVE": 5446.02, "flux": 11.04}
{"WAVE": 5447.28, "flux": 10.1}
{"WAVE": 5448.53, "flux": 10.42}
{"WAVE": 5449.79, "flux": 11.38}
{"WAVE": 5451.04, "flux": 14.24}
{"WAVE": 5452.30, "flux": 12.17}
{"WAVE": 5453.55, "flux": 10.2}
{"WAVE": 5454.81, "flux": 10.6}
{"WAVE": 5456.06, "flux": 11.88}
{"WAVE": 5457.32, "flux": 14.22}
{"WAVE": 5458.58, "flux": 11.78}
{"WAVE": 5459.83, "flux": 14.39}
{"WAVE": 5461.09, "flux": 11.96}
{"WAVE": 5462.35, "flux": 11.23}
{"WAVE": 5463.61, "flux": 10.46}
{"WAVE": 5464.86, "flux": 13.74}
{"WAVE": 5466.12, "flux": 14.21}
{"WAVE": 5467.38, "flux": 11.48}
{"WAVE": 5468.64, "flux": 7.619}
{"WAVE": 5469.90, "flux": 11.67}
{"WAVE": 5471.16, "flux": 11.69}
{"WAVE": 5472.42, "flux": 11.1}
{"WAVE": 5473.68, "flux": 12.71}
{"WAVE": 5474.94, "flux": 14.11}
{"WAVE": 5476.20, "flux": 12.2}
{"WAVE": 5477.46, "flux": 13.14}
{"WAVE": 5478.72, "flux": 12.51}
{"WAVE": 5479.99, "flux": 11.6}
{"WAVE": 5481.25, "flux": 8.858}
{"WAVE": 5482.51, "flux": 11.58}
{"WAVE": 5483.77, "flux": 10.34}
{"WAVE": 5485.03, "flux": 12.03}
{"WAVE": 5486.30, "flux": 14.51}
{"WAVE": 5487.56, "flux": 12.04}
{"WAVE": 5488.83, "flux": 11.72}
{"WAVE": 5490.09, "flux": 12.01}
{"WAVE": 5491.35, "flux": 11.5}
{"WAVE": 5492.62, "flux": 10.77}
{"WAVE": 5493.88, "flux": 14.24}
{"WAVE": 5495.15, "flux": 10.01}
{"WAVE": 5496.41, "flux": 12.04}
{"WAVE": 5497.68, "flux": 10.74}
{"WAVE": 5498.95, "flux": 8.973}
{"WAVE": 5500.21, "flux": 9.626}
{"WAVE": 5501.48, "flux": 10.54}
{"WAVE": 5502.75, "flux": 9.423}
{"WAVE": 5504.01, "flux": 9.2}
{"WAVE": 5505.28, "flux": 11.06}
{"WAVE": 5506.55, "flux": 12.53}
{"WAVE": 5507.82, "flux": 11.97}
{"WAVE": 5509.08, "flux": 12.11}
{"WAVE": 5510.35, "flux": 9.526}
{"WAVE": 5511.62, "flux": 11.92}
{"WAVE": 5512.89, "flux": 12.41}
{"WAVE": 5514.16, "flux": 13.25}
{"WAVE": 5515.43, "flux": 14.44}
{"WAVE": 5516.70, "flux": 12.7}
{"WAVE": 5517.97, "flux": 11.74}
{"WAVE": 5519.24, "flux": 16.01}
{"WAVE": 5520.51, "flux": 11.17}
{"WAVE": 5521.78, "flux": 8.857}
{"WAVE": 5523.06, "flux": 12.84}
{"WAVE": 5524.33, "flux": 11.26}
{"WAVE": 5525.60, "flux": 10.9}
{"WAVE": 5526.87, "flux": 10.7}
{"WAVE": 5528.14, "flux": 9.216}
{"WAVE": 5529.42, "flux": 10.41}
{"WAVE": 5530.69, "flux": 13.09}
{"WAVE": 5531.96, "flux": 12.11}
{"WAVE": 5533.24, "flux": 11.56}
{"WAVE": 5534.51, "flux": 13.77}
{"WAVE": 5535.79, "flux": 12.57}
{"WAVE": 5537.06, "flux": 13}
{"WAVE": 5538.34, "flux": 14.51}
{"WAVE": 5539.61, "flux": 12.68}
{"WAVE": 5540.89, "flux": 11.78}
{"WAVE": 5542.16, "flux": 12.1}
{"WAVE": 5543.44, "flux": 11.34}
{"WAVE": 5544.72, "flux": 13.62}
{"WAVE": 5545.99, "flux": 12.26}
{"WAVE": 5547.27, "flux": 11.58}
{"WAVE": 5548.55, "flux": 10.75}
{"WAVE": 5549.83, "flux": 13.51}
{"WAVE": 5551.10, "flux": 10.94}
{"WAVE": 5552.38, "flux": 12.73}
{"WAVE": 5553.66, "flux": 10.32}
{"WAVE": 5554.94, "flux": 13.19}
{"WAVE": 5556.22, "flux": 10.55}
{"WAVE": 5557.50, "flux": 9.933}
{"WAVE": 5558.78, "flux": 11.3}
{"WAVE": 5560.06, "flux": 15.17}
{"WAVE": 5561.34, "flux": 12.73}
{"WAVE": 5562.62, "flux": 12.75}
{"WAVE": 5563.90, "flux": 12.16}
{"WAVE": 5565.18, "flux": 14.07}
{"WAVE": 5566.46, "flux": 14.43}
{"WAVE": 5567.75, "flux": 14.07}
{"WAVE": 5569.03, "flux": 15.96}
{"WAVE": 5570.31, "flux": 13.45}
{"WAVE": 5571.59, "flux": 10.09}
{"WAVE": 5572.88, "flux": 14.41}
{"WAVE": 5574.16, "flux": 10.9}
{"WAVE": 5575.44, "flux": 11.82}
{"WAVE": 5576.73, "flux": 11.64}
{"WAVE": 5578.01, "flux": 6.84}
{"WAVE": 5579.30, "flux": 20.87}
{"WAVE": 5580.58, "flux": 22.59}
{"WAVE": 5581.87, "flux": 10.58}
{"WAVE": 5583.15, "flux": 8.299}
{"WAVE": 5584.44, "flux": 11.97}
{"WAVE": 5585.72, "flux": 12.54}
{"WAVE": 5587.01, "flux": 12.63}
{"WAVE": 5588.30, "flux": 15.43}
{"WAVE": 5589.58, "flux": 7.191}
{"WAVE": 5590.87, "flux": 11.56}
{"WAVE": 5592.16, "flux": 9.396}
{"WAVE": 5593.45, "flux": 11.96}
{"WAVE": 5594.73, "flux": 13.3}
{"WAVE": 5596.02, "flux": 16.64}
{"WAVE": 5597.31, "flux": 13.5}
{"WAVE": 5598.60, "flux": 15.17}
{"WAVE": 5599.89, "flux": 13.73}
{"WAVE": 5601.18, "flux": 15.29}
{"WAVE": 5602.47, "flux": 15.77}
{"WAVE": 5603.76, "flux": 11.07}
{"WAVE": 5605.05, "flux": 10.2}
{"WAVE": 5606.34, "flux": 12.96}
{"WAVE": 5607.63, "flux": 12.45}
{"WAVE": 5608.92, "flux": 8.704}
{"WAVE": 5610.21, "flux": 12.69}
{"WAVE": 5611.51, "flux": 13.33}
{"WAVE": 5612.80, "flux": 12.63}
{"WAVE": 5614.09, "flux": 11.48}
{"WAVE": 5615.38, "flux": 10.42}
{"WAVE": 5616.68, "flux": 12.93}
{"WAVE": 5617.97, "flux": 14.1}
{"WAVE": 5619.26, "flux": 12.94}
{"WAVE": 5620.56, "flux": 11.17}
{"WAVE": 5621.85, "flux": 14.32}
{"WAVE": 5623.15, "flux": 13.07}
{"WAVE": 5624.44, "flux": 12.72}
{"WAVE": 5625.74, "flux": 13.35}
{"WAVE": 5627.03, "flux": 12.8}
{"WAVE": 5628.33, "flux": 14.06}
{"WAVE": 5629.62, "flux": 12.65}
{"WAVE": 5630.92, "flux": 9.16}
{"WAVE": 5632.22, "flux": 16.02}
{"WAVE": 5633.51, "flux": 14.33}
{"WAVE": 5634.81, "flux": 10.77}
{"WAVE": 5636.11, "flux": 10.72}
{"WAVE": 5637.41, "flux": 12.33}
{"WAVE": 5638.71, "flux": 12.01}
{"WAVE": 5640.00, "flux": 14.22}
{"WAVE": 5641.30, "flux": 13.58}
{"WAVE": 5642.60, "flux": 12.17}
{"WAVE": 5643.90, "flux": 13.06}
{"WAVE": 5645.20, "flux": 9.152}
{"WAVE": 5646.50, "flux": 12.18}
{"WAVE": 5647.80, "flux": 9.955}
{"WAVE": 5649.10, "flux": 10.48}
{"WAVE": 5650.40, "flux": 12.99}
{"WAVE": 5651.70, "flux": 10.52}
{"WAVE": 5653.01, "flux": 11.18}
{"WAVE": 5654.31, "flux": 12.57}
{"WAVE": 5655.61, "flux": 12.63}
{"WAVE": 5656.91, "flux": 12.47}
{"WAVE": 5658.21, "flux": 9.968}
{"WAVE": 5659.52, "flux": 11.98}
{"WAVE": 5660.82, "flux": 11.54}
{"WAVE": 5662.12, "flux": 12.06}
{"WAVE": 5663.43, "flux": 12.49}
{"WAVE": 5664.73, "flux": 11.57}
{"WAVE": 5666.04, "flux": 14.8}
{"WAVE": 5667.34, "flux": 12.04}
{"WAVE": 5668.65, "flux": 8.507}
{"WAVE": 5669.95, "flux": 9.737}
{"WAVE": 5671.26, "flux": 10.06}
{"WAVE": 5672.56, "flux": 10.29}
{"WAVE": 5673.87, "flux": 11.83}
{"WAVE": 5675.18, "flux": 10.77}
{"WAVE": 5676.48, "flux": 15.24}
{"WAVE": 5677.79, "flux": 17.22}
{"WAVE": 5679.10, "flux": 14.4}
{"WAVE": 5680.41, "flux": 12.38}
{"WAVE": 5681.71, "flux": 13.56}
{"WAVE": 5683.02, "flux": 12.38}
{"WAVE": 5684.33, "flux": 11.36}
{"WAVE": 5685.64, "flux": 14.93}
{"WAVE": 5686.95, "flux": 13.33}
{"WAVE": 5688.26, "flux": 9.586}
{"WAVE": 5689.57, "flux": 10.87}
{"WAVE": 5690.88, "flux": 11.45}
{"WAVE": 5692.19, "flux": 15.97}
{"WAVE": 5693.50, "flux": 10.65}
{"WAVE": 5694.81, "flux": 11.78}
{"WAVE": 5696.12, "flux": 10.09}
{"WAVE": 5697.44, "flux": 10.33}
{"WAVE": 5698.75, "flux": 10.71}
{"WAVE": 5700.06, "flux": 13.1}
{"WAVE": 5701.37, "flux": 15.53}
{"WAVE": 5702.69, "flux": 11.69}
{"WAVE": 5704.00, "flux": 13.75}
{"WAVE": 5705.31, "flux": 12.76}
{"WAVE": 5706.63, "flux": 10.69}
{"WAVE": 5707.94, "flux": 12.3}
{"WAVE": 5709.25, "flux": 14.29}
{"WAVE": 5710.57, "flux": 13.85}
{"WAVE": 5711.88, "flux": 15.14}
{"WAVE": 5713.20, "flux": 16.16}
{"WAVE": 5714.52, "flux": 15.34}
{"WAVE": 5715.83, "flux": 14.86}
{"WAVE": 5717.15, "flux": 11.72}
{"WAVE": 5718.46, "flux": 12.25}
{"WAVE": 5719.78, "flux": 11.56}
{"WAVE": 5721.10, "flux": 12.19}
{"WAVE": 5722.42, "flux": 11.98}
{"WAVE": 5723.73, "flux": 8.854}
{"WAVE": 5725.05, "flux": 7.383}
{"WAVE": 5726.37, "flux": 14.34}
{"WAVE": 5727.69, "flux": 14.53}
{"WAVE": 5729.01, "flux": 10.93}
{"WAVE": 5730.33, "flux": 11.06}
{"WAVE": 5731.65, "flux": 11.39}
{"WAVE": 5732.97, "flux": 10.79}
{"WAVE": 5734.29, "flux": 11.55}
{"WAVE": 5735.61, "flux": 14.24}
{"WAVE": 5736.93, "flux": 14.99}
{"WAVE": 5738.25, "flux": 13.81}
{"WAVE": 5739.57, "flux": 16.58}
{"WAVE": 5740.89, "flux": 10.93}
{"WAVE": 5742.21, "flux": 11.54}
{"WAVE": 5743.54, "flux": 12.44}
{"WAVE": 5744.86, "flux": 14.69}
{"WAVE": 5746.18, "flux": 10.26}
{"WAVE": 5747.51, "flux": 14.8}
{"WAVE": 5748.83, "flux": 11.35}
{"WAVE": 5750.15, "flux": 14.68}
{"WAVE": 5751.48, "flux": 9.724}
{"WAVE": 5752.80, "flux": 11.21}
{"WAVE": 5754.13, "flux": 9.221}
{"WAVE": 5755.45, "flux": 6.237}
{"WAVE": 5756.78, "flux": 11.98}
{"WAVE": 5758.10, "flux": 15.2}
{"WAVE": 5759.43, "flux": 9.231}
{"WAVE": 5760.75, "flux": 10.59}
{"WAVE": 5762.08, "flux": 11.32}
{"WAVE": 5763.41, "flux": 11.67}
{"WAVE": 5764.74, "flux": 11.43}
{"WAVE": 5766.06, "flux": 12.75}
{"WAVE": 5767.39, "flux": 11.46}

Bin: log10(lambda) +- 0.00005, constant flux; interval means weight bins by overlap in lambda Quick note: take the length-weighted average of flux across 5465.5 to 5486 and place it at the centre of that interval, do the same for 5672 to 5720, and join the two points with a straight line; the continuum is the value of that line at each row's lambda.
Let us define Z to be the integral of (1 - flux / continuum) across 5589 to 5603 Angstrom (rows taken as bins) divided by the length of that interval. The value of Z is -0.059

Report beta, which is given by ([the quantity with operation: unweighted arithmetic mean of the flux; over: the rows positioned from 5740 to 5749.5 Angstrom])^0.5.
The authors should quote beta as 3.51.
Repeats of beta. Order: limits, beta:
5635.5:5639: 3.42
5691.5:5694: 3.65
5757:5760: 3.50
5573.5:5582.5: 3.69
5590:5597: 3.55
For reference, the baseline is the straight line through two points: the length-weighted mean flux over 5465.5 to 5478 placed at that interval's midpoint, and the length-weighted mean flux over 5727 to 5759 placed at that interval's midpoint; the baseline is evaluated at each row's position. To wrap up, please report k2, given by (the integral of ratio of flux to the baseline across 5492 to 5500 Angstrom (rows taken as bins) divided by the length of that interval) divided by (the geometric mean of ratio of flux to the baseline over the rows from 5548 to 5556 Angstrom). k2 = 0.94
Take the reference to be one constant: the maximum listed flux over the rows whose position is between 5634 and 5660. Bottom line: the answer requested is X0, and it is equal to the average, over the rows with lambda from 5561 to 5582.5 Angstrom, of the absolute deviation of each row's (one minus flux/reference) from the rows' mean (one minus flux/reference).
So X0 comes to 0.182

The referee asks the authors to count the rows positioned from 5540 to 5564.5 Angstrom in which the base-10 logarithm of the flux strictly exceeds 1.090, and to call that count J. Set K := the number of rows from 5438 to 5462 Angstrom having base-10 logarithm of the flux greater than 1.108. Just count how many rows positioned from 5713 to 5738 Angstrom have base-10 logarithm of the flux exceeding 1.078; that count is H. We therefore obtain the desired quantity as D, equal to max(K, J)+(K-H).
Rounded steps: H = 10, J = 7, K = 4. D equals 1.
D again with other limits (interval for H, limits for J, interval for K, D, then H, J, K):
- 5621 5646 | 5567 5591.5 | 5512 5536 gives 0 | 15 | 9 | 6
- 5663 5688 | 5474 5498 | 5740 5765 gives -2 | 11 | 5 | 4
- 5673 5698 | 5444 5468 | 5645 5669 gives -1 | 9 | 6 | 2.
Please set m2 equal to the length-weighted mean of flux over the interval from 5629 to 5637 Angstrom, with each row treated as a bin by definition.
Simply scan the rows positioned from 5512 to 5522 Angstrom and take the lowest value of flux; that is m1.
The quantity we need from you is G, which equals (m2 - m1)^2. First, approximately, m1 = 8.857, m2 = 12.3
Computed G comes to 11.6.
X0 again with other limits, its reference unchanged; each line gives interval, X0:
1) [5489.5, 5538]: 0.091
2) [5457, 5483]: 0.088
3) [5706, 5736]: 0.124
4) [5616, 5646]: 0.086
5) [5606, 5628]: 0.067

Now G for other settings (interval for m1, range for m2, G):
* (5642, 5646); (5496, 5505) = 0.8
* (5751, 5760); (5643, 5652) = 25.1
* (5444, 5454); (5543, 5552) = 3.8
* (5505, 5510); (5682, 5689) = 1.7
